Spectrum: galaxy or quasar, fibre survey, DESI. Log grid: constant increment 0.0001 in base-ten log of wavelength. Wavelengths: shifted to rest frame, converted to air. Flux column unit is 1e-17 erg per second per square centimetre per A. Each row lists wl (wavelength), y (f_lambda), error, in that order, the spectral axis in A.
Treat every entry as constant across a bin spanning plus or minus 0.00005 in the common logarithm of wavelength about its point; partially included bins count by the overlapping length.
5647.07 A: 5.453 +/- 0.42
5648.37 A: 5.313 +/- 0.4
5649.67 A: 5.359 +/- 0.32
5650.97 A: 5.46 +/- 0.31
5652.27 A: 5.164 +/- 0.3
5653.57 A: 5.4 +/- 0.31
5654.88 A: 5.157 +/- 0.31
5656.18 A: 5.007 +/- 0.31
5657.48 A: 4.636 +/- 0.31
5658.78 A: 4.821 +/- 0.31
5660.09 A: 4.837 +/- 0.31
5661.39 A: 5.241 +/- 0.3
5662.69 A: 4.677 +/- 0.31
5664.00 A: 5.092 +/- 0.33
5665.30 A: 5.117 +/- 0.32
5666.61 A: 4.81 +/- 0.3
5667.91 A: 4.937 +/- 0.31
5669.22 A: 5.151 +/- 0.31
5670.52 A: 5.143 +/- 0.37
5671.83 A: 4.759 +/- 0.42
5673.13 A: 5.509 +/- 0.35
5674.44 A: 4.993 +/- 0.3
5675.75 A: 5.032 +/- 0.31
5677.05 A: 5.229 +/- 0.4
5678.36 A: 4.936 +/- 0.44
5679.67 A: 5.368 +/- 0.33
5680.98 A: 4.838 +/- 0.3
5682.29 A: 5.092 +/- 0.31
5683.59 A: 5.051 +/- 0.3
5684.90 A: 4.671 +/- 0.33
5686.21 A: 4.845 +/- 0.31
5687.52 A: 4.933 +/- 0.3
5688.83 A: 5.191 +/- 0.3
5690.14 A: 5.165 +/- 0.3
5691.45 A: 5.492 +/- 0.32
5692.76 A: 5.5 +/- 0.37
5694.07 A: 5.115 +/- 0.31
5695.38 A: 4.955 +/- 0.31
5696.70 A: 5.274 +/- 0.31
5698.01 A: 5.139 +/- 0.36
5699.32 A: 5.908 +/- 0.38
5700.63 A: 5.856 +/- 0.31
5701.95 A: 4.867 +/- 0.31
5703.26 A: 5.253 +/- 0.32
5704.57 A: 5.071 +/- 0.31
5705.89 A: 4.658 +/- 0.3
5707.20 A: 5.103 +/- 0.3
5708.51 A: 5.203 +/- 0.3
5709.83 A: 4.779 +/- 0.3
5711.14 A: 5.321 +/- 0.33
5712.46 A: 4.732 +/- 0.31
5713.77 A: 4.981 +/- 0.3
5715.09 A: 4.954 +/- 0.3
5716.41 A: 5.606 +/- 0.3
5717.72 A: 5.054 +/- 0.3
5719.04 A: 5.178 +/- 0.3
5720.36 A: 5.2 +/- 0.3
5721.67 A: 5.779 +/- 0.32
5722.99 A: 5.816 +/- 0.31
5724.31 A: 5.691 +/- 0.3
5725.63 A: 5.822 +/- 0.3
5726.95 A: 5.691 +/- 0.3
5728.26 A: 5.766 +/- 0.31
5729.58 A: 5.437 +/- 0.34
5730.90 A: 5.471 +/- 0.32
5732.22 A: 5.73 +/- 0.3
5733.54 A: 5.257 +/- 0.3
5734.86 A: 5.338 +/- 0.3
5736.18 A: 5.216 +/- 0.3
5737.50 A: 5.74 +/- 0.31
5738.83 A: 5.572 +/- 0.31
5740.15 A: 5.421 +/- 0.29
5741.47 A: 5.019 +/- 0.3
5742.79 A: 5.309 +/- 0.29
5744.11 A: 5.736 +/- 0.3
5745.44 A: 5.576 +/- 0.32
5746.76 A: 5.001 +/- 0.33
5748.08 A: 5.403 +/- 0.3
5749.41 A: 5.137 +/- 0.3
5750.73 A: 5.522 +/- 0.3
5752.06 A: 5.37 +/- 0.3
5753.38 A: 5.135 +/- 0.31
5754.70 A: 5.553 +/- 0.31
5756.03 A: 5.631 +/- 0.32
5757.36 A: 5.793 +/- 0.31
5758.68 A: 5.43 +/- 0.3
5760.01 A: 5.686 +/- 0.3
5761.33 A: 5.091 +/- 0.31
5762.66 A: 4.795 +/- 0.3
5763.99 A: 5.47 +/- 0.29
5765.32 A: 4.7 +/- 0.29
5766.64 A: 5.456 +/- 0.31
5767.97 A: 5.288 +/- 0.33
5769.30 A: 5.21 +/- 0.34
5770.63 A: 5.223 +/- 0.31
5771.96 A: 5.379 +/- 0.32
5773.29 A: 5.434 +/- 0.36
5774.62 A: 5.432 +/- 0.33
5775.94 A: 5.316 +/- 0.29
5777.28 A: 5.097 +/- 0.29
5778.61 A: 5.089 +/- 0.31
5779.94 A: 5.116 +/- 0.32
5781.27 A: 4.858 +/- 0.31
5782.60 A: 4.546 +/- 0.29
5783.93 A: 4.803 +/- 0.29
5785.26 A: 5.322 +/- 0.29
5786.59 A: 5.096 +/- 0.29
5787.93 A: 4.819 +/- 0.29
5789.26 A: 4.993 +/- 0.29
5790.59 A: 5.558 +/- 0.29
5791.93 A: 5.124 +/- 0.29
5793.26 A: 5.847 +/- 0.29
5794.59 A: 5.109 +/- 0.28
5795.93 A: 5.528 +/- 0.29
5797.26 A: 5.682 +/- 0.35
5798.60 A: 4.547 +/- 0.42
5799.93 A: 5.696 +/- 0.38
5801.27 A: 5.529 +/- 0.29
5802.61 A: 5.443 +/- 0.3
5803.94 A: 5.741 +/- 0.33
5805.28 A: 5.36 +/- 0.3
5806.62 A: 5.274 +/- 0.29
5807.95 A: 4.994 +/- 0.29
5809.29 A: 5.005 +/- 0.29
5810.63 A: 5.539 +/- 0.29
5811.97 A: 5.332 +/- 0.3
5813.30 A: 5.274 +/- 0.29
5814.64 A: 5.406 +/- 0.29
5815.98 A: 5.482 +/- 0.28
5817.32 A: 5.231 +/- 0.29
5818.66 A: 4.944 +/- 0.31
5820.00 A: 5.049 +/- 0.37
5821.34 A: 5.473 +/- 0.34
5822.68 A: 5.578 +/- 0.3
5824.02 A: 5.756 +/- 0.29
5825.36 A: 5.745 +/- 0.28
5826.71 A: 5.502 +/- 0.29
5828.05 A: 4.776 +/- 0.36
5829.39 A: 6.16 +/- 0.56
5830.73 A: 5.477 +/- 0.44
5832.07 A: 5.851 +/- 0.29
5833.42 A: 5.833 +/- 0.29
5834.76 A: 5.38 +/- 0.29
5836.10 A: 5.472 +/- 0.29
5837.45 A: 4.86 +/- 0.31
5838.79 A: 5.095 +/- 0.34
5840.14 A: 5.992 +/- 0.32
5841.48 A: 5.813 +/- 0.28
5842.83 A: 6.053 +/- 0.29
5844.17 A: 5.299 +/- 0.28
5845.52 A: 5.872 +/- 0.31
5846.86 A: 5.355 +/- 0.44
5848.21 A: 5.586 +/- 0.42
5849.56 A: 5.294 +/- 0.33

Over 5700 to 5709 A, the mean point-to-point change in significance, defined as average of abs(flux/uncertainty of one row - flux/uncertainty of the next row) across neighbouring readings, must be 1.1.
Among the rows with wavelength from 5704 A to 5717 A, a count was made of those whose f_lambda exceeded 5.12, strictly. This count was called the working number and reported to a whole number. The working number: 3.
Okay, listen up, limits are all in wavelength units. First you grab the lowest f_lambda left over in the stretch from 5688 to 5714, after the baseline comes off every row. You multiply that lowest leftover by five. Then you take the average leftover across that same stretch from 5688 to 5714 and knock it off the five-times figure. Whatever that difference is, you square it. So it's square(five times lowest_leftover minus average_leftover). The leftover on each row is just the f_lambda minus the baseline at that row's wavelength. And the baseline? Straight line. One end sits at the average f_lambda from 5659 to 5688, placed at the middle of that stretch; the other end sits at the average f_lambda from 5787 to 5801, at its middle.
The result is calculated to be 5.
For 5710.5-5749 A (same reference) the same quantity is 4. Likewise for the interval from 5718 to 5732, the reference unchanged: 0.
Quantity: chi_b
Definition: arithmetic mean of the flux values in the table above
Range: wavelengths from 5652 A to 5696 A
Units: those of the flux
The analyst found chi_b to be 5.05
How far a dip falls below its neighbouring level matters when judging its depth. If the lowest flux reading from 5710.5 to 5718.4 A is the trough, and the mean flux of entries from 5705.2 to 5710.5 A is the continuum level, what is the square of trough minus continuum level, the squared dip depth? 0.04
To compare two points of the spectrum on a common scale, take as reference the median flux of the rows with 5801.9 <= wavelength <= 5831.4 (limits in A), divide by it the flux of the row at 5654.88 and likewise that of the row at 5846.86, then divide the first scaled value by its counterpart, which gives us 0.96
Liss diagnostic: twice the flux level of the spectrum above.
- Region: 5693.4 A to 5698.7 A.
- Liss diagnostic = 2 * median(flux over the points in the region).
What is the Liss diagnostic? 10.3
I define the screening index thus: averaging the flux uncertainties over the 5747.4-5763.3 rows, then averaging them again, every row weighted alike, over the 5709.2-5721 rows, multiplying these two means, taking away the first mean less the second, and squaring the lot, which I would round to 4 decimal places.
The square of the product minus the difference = 0.0085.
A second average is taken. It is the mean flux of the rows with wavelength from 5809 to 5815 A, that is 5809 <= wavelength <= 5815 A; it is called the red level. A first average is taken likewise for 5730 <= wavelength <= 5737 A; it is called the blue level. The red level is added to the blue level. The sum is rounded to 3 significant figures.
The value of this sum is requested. 10.7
